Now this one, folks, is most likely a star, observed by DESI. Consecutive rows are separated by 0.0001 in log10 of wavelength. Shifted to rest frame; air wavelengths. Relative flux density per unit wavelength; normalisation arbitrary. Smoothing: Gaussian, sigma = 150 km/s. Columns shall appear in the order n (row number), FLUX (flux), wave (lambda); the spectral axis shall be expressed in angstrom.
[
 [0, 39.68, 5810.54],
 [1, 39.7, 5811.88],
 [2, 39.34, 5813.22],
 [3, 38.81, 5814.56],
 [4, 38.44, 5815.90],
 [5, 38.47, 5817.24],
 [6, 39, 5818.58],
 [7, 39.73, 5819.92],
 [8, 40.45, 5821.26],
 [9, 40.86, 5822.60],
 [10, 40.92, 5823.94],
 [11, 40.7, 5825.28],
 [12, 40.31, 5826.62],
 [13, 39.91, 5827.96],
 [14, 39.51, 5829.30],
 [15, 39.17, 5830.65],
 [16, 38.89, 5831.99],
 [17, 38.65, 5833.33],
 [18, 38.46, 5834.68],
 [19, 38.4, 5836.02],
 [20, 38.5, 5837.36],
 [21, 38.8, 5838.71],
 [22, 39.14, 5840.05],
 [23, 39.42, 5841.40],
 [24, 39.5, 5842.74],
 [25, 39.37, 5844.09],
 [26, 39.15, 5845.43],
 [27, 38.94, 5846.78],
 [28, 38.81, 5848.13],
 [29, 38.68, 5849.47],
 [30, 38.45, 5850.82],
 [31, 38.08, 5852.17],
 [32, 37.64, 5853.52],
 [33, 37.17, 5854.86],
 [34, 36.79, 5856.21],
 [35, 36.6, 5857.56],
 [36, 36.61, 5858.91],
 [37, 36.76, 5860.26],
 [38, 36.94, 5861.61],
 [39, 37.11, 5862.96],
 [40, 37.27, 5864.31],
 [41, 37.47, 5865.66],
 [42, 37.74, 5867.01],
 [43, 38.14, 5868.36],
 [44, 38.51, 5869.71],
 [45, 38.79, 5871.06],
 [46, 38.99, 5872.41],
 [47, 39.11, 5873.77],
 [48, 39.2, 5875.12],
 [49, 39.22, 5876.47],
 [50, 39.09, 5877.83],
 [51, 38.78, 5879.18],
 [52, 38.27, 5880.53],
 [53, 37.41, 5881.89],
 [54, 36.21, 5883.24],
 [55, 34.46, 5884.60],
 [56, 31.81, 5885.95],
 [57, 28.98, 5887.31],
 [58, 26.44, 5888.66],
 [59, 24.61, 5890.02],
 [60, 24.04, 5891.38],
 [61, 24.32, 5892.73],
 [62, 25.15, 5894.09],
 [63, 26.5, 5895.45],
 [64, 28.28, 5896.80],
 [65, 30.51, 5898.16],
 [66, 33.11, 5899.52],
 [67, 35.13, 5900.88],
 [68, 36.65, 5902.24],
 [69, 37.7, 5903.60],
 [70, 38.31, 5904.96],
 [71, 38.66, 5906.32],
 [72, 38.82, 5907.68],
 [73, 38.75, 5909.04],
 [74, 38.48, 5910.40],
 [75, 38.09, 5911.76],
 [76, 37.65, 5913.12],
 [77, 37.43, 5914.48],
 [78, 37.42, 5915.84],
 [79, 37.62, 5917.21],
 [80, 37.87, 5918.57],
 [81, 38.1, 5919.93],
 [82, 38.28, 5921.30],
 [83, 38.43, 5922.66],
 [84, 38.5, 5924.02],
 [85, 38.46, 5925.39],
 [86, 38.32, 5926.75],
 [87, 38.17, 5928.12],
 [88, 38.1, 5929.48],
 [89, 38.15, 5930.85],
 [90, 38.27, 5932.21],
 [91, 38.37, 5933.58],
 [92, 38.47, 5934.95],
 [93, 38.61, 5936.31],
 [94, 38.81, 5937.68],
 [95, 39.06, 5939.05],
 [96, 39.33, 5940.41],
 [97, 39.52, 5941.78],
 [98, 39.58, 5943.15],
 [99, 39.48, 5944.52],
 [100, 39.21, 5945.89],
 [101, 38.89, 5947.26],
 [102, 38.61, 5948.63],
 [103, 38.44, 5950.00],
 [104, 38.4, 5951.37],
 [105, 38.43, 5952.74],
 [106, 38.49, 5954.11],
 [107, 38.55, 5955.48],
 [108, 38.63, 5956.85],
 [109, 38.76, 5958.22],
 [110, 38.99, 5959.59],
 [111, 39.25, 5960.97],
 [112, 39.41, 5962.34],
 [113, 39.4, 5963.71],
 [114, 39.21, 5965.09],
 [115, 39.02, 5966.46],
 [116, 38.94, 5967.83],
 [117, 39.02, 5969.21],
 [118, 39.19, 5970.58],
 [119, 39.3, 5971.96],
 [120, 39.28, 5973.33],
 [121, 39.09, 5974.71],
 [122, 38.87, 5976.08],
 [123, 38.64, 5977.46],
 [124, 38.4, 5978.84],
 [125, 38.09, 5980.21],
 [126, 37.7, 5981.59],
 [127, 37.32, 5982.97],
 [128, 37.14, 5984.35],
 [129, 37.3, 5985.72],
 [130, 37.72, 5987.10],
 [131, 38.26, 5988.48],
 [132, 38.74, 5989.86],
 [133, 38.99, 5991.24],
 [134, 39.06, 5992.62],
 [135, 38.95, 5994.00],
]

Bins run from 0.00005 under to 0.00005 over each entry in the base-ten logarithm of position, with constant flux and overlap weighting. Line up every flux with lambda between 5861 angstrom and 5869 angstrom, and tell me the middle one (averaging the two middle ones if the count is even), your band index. 37.4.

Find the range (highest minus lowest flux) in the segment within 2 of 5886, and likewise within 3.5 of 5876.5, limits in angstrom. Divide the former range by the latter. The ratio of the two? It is 12.5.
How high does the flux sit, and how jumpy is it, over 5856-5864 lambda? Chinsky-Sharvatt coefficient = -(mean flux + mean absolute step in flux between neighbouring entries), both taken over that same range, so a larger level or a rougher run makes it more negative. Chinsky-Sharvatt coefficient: -36.9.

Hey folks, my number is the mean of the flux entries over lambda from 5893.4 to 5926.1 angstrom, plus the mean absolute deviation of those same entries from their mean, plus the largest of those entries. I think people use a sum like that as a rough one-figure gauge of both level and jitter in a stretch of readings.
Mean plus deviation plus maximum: 77.9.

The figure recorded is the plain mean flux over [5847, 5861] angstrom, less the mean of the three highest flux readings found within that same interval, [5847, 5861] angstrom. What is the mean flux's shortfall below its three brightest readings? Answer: -1.1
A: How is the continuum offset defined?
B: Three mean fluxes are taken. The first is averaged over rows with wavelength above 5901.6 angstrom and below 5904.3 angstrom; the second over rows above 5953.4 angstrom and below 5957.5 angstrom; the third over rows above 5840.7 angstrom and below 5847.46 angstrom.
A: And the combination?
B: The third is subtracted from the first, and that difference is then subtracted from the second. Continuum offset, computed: 40.7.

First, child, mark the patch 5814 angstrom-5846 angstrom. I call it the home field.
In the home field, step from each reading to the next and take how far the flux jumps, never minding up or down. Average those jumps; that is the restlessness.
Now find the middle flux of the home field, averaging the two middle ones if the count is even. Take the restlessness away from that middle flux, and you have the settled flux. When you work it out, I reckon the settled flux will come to 38.9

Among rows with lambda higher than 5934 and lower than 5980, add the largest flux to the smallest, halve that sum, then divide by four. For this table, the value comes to 9.75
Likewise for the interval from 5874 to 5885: 9.21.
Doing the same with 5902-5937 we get 9.43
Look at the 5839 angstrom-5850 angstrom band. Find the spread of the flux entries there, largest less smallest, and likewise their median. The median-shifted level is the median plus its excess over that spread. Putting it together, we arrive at 77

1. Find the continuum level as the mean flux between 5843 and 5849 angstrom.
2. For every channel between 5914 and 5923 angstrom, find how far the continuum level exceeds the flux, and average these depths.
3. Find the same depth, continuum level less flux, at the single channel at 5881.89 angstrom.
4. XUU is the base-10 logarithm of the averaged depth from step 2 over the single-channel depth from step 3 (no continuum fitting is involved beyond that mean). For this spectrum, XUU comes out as -0.1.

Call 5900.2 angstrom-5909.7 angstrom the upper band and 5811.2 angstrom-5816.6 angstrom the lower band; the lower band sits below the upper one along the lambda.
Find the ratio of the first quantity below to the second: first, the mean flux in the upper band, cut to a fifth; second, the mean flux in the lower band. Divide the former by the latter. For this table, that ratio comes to 0.193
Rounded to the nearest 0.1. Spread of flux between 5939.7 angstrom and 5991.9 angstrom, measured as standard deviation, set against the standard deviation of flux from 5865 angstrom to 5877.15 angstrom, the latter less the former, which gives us 0.0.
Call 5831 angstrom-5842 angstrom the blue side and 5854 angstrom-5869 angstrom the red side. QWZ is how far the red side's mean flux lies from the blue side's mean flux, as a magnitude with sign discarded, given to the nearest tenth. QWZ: 1.6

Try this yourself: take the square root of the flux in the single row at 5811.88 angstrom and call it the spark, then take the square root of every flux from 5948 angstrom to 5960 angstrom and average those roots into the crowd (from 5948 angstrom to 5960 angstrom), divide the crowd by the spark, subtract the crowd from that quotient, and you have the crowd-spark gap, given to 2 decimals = -5.23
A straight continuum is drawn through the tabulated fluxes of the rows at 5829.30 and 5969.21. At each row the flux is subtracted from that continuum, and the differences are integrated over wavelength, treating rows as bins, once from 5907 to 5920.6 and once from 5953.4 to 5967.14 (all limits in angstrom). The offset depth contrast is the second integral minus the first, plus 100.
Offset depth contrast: 85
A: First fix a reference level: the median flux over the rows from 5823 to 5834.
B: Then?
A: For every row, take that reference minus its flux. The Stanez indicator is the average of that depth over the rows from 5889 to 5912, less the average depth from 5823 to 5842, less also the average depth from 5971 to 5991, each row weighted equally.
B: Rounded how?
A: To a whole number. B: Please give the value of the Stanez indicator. 5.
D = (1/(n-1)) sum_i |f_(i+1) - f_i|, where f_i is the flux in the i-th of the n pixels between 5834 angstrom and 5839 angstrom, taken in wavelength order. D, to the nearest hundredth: 0.15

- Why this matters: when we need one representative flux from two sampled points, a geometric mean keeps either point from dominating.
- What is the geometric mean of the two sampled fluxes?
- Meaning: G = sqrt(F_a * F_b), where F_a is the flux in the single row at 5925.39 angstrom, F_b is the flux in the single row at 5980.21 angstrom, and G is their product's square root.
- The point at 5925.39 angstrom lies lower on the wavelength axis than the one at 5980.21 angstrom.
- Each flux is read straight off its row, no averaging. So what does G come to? 38.3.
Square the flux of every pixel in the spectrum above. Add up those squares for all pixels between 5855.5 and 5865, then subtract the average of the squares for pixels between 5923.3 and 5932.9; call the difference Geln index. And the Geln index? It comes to 8050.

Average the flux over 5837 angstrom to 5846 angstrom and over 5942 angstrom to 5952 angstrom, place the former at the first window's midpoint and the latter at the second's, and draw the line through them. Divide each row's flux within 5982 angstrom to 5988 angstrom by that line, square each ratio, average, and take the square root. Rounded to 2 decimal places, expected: 0.96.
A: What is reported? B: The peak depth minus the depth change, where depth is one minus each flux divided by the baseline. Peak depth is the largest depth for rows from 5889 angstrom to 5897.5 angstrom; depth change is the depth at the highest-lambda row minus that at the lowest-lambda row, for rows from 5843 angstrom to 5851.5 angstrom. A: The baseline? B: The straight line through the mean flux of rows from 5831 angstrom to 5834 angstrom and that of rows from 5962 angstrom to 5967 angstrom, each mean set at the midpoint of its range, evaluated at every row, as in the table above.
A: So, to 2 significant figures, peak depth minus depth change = 0.36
